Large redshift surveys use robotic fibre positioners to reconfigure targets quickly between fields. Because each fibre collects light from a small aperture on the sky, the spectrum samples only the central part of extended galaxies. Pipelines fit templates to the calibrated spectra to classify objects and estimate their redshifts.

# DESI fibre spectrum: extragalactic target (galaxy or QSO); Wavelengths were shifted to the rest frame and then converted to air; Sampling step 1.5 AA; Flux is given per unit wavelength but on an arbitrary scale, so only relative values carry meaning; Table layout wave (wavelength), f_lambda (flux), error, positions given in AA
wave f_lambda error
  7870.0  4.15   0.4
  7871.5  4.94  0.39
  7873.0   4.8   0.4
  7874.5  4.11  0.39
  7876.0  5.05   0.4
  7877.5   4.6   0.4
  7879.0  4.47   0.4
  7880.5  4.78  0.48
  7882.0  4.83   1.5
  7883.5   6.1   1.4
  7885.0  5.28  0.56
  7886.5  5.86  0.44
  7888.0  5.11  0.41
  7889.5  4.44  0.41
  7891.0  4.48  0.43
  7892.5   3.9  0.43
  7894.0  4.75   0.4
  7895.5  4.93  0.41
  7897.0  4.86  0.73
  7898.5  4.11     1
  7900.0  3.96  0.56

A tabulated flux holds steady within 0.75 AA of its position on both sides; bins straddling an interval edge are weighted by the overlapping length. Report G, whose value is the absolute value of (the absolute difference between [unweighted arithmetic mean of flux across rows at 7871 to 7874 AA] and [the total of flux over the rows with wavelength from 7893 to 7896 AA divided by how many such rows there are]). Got 0.03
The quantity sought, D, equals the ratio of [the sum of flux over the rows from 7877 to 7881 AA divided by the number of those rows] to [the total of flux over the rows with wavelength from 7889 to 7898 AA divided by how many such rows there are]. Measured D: 1.01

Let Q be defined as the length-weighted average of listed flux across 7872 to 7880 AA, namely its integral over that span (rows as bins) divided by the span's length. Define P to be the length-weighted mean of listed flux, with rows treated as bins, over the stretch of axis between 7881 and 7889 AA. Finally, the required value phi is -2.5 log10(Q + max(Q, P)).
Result -2.50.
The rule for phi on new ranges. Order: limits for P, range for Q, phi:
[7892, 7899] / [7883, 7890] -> -2.58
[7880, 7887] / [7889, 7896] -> -2.48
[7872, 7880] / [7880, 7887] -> -2.58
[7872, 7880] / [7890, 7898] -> -2.41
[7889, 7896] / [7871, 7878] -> -2.43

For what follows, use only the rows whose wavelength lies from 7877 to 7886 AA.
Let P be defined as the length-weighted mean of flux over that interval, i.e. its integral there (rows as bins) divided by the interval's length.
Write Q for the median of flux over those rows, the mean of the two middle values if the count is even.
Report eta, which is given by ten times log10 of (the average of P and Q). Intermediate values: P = 5.0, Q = 4.8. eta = 6.9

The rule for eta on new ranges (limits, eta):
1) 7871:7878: 6.8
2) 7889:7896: 6.5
